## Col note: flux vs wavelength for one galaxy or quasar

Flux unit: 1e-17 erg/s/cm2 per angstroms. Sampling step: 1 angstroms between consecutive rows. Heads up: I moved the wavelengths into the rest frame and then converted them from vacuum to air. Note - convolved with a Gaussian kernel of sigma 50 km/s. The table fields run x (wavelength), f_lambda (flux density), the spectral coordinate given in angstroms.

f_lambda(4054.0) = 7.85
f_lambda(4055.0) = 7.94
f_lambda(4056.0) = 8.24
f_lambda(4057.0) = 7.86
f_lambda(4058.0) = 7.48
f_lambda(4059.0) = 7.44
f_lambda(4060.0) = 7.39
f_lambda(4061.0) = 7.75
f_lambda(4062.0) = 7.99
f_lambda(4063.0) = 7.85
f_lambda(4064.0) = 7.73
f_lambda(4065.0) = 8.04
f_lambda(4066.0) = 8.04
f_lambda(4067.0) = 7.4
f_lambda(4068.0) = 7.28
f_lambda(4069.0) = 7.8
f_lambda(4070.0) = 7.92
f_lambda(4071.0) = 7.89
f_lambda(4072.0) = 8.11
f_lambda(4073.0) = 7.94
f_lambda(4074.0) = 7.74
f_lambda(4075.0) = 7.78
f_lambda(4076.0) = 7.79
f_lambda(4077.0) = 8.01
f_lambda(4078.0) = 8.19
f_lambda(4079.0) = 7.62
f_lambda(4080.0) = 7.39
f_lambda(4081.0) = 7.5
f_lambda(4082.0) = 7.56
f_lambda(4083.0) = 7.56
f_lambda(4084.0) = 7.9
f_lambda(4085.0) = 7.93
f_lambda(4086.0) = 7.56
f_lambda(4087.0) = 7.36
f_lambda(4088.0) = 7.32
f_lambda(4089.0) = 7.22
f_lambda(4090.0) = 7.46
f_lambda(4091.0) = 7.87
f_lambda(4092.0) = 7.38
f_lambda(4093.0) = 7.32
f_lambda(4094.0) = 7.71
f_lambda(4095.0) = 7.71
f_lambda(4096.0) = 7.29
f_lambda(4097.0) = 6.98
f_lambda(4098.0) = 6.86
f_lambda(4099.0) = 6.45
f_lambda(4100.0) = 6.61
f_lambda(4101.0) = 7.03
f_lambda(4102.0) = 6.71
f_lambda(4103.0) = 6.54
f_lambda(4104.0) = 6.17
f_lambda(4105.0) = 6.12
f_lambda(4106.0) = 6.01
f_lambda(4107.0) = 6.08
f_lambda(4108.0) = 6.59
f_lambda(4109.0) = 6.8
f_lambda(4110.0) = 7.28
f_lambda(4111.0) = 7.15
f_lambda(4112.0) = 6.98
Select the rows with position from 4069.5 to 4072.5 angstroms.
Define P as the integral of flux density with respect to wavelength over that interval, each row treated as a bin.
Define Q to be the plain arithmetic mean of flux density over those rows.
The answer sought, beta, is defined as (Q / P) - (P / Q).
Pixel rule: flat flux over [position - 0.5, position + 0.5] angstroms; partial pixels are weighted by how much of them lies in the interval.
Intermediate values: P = 24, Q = 7.97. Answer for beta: -2.7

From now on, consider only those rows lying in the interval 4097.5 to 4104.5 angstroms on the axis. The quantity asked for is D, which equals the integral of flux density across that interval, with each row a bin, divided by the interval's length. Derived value 6.6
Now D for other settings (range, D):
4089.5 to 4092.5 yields 7.6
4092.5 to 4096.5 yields 7.5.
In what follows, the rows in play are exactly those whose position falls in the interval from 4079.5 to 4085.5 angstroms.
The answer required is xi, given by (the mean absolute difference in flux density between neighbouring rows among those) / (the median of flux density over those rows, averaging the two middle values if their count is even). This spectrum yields 0.014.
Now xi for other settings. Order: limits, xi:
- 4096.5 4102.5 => 0.042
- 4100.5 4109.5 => 0.035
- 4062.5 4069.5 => 0.037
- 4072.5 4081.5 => 0.025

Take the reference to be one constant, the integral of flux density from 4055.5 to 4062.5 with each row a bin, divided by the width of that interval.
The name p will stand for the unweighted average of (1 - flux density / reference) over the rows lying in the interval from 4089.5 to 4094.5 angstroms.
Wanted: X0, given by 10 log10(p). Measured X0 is -16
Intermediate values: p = 0.02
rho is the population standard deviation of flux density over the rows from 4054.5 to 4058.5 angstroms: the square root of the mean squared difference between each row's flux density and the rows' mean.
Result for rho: 0.27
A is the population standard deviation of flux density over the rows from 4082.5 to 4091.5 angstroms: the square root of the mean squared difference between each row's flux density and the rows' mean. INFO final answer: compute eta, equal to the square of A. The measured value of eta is 0.06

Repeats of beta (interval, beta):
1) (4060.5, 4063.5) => -2.7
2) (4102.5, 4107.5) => -4.8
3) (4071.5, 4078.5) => -6.9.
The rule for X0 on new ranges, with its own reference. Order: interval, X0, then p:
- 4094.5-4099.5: -11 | 0.09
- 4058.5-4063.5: -22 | 0.01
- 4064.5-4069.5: -25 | 0.00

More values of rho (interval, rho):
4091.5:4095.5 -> 0.18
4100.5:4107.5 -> 0.36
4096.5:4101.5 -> 0.22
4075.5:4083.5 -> 0.26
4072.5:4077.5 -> 0.10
